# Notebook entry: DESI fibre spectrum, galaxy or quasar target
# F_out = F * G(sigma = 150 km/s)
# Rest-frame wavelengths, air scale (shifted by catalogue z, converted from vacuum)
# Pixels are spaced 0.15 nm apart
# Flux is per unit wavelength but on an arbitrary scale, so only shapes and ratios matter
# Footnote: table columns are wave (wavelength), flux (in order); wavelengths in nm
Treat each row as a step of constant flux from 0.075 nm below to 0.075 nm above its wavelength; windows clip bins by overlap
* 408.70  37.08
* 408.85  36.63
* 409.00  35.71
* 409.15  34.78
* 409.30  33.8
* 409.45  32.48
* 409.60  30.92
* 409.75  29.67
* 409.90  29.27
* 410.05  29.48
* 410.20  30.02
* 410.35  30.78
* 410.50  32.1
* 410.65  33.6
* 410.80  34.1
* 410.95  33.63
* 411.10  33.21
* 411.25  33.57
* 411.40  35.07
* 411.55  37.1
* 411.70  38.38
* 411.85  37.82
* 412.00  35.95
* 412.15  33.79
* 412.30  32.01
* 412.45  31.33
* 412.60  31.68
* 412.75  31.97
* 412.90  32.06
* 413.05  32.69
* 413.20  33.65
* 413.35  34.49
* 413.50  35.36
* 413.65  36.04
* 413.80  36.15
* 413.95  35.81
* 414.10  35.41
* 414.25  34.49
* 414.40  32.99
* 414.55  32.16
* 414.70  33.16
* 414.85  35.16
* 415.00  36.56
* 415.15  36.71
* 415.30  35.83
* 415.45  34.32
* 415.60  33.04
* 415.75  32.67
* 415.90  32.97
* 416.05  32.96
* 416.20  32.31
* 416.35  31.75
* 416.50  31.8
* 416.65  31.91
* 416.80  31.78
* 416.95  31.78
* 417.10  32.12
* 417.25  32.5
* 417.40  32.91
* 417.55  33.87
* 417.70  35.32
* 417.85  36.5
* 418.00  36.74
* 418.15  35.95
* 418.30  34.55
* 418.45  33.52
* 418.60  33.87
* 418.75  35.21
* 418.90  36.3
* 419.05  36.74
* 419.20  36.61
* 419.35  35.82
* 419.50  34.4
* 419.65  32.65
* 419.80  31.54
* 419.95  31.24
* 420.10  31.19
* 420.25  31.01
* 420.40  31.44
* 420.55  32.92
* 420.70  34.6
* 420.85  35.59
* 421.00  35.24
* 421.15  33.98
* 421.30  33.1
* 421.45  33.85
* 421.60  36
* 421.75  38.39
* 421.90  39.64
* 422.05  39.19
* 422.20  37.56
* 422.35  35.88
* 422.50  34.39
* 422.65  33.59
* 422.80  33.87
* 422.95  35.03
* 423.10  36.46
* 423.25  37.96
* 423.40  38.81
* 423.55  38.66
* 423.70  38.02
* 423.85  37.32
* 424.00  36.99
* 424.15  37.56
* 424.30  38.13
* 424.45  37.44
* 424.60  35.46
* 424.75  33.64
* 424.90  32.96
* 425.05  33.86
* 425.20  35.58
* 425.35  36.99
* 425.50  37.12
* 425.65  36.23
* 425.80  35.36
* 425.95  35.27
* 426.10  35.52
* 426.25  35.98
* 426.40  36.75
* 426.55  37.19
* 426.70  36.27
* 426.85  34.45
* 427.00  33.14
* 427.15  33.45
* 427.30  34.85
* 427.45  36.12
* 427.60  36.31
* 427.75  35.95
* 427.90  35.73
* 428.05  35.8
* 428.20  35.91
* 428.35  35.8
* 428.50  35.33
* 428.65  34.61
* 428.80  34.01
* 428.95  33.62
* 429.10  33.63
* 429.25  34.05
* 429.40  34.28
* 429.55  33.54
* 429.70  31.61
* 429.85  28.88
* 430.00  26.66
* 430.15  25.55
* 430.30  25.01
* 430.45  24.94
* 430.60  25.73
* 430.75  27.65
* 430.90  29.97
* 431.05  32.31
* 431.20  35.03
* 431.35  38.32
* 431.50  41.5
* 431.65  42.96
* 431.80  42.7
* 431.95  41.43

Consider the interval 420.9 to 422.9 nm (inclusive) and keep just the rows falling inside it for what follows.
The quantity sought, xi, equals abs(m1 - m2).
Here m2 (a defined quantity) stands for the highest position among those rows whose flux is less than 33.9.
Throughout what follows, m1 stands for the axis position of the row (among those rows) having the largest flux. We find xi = 0.90 nm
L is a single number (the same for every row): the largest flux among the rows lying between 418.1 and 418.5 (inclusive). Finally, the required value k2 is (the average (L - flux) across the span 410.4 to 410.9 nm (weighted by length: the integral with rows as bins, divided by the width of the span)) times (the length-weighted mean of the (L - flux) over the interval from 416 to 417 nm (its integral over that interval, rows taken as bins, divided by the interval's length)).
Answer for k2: 11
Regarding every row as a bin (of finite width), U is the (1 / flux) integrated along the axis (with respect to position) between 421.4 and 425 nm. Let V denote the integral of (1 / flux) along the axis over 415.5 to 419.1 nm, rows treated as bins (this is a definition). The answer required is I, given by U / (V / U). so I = 0.091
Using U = 0.099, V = 0.107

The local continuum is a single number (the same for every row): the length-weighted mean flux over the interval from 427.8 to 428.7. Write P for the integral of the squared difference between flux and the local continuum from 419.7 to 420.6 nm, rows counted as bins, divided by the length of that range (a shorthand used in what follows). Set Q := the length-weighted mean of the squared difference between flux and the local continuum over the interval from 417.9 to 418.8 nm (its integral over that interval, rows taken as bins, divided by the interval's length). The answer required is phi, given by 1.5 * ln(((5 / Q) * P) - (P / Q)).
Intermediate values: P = 17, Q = 2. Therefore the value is 5.54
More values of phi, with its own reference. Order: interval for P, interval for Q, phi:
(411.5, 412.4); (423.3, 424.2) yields 2.01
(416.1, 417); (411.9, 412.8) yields 2.50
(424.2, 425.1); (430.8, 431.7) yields -0.60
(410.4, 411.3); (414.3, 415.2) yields 2.48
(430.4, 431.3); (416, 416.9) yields 4.14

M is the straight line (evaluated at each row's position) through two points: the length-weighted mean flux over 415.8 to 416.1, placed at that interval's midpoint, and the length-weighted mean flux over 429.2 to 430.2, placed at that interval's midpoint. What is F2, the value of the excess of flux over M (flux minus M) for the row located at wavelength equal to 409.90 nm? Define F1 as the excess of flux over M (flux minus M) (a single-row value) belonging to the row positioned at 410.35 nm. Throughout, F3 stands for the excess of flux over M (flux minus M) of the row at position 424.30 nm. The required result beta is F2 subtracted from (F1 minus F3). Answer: -5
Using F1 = -3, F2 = -5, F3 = 7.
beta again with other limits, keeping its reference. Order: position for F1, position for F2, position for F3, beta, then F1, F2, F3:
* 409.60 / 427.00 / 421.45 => -7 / -3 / 2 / 2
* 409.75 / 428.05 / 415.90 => -9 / -4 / 5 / 0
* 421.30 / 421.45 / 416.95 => 0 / 1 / 2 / -1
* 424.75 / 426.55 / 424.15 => -10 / 2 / 6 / 6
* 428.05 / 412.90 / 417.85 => 2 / 5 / -1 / 4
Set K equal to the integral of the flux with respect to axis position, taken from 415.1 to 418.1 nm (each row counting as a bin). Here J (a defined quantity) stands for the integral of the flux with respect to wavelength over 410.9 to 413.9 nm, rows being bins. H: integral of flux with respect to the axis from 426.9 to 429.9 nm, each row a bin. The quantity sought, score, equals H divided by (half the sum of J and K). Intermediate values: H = 103.1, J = 103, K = 100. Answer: 1.01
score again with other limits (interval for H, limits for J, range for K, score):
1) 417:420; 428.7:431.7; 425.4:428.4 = 1.02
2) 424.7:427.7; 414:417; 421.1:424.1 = 1.01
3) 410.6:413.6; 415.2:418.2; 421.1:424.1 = 0.98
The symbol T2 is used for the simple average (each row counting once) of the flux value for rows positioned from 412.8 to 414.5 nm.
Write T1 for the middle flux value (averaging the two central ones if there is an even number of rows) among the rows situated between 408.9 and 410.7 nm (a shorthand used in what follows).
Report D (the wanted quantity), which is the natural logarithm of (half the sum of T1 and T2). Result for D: 3.50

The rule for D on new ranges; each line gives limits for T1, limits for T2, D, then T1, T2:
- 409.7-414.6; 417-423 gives 3.53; 34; 34.6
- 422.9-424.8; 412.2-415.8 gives 3.58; 37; 34.0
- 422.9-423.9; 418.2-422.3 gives 3.59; 38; 34.7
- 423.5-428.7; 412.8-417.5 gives 3.55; 36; 33.7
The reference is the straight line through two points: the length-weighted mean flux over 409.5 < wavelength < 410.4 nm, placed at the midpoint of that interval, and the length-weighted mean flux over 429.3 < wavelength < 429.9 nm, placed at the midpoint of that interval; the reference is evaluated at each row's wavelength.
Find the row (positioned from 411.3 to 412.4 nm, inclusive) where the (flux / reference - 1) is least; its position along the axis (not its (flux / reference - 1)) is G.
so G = 412.30 nm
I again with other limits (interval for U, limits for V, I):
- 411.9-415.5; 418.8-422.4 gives 0.107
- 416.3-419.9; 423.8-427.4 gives 0.112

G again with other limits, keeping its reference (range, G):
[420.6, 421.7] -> 421.30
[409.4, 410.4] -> 409.90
